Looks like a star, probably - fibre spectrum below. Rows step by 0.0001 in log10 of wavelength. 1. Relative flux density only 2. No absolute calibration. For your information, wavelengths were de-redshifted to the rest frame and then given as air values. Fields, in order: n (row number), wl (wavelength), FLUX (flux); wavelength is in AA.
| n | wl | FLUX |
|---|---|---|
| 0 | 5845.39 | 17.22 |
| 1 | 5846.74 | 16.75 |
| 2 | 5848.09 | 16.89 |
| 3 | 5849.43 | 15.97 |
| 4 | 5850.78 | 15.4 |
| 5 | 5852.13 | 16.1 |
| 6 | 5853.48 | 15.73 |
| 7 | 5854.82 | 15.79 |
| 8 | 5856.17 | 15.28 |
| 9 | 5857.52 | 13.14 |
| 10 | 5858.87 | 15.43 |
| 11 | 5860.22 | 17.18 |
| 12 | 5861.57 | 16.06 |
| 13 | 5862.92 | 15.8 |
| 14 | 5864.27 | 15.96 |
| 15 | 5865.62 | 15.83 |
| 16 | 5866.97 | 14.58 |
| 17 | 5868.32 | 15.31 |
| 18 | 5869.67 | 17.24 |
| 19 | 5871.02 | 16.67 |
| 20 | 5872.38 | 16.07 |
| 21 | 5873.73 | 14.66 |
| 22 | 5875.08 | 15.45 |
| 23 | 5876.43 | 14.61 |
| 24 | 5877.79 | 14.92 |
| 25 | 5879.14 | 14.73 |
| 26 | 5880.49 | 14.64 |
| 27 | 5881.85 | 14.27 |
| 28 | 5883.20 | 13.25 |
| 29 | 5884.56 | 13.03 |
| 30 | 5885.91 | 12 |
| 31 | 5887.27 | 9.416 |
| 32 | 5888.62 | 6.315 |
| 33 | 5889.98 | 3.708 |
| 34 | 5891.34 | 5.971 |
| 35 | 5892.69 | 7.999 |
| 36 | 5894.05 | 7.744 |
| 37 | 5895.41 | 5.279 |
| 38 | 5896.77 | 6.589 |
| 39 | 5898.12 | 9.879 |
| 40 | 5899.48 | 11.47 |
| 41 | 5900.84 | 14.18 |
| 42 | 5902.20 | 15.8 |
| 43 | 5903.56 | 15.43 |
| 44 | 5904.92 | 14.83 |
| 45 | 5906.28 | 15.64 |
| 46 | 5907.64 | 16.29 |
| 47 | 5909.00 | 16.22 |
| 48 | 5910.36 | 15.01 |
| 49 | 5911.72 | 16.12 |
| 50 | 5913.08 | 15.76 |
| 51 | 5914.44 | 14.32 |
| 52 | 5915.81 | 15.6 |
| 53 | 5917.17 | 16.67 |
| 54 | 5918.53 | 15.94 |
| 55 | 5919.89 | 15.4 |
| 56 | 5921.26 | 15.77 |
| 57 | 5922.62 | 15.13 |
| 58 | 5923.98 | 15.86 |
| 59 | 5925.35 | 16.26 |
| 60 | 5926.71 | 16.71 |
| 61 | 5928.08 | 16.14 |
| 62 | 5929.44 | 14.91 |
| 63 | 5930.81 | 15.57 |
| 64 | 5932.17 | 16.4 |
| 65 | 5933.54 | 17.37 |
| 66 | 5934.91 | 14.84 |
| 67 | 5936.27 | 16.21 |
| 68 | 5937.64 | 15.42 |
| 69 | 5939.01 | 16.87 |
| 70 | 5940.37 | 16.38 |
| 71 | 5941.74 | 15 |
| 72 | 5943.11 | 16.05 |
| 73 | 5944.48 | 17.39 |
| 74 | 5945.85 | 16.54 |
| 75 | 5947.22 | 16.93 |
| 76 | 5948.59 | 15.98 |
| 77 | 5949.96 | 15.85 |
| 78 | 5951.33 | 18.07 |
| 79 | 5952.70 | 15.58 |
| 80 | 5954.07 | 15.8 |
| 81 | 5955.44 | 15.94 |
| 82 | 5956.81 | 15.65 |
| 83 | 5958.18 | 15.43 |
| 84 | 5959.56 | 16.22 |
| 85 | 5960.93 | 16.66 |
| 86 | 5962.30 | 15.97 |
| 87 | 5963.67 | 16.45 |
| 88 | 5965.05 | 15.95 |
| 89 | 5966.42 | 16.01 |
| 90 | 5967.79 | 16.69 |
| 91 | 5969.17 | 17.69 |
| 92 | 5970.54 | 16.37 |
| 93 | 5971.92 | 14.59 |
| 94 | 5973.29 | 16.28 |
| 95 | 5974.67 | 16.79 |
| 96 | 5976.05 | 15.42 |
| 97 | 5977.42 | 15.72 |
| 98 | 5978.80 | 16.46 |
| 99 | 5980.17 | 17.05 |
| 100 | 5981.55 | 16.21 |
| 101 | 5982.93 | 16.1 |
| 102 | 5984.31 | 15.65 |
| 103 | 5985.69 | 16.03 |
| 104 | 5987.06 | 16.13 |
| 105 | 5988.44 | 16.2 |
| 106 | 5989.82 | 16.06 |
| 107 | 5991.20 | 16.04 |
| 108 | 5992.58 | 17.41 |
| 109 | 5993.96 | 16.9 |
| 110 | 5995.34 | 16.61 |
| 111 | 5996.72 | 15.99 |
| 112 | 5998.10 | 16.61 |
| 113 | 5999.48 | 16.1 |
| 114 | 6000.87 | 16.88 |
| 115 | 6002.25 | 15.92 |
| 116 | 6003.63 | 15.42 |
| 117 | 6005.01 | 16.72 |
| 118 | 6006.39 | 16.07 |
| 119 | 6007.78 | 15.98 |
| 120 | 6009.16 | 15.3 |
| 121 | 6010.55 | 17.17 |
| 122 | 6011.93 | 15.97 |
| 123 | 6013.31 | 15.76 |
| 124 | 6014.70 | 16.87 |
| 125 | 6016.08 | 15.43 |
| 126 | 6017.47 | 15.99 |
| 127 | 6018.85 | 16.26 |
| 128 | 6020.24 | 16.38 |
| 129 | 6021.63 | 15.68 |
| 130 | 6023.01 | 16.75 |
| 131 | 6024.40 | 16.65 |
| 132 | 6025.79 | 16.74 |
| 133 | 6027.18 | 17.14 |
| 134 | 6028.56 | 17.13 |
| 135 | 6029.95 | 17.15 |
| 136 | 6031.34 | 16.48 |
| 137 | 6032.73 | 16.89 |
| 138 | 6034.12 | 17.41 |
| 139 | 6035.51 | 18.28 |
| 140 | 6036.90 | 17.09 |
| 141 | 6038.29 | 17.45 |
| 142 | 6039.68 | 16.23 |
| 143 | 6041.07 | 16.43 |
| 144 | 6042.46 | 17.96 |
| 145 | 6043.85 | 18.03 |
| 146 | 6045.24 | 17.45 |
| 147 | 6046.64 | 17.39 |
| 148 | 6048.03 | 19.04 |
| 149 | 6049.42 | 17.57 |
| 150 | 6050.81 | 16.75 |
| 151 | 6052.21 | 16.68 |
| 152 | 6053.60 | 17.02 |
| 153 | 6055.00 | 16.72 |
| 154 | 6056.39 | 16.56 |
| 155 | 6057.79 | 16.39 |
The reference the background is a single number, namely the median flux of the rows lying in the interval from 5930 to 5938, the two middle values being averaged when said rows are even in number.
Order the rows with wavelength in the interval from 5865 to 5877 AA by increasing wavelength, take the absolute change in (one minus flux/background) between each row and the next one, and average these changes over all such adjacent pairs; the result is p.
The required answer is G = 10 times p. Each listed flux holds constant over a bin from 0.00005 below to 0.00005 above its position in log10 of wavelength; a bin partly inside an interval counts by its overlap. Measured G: 0.6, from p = 0.064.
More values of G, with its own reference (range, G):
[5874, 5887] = 0.3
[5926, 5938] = 0.7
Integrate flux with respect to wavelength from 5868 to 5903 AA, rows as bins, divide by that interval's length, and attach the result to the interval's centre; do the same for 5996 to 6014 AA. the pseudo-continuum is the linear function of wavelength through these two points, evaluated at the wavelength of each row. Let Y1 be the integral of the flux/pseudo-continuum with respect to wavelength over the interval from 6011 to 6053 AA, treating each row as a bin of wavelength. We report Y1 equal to 42 AA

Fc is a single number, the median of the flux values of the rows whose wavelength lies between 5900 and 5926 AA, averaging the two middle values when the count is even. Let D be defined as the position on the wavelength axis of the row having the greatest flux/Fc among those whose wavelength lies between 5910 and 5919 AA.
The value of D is 5917.17 AA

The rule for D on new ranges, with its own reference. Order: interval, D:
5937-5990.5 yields 5951.33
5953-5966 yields 5960.93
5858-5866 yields 5860.22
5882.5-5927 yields 5926.71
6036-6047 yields 6043.85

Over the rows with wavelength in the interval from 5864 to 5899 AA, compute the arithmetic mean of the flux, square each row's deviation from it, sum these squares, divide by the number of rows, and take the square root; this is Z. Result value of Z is 4.05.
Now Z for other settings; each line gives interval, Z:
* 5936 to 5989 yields 0.67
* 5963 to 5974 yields 0.81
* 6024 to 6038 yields 0.47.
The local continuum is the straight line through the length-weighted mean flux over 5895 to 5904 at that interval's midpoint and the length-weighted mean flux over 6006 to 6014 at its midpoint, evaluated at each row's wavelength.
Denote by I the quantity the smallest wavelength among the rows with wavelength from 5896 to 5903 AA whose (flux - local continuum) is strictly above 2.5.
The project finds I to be 5900.84 AA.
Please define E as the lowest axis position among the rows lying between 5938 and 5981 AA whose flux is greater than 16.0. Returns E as 5939.01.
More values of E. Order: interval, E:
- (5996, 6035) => 5998.10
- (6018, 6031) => 6018.85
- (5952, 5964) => 5959.56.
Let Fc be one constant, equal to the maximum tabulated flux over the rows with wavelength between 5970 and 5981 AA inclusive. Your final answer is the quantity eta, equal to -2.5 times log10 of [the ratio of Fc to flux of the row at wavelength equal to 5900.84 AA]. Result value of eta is -0.200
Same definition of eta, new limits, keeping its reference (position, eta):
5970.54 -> -0.044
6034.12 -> 0.023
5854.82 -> -0.083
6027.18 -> 0.006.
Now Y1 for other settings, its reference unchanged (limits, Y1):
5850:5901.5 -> 59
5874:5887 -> 15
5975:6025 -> 51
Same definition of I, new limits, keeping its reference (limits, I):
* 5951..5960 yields 5951.33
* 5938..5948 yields 5939.01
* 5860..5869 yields 5860.22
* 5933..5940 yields 5933.54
